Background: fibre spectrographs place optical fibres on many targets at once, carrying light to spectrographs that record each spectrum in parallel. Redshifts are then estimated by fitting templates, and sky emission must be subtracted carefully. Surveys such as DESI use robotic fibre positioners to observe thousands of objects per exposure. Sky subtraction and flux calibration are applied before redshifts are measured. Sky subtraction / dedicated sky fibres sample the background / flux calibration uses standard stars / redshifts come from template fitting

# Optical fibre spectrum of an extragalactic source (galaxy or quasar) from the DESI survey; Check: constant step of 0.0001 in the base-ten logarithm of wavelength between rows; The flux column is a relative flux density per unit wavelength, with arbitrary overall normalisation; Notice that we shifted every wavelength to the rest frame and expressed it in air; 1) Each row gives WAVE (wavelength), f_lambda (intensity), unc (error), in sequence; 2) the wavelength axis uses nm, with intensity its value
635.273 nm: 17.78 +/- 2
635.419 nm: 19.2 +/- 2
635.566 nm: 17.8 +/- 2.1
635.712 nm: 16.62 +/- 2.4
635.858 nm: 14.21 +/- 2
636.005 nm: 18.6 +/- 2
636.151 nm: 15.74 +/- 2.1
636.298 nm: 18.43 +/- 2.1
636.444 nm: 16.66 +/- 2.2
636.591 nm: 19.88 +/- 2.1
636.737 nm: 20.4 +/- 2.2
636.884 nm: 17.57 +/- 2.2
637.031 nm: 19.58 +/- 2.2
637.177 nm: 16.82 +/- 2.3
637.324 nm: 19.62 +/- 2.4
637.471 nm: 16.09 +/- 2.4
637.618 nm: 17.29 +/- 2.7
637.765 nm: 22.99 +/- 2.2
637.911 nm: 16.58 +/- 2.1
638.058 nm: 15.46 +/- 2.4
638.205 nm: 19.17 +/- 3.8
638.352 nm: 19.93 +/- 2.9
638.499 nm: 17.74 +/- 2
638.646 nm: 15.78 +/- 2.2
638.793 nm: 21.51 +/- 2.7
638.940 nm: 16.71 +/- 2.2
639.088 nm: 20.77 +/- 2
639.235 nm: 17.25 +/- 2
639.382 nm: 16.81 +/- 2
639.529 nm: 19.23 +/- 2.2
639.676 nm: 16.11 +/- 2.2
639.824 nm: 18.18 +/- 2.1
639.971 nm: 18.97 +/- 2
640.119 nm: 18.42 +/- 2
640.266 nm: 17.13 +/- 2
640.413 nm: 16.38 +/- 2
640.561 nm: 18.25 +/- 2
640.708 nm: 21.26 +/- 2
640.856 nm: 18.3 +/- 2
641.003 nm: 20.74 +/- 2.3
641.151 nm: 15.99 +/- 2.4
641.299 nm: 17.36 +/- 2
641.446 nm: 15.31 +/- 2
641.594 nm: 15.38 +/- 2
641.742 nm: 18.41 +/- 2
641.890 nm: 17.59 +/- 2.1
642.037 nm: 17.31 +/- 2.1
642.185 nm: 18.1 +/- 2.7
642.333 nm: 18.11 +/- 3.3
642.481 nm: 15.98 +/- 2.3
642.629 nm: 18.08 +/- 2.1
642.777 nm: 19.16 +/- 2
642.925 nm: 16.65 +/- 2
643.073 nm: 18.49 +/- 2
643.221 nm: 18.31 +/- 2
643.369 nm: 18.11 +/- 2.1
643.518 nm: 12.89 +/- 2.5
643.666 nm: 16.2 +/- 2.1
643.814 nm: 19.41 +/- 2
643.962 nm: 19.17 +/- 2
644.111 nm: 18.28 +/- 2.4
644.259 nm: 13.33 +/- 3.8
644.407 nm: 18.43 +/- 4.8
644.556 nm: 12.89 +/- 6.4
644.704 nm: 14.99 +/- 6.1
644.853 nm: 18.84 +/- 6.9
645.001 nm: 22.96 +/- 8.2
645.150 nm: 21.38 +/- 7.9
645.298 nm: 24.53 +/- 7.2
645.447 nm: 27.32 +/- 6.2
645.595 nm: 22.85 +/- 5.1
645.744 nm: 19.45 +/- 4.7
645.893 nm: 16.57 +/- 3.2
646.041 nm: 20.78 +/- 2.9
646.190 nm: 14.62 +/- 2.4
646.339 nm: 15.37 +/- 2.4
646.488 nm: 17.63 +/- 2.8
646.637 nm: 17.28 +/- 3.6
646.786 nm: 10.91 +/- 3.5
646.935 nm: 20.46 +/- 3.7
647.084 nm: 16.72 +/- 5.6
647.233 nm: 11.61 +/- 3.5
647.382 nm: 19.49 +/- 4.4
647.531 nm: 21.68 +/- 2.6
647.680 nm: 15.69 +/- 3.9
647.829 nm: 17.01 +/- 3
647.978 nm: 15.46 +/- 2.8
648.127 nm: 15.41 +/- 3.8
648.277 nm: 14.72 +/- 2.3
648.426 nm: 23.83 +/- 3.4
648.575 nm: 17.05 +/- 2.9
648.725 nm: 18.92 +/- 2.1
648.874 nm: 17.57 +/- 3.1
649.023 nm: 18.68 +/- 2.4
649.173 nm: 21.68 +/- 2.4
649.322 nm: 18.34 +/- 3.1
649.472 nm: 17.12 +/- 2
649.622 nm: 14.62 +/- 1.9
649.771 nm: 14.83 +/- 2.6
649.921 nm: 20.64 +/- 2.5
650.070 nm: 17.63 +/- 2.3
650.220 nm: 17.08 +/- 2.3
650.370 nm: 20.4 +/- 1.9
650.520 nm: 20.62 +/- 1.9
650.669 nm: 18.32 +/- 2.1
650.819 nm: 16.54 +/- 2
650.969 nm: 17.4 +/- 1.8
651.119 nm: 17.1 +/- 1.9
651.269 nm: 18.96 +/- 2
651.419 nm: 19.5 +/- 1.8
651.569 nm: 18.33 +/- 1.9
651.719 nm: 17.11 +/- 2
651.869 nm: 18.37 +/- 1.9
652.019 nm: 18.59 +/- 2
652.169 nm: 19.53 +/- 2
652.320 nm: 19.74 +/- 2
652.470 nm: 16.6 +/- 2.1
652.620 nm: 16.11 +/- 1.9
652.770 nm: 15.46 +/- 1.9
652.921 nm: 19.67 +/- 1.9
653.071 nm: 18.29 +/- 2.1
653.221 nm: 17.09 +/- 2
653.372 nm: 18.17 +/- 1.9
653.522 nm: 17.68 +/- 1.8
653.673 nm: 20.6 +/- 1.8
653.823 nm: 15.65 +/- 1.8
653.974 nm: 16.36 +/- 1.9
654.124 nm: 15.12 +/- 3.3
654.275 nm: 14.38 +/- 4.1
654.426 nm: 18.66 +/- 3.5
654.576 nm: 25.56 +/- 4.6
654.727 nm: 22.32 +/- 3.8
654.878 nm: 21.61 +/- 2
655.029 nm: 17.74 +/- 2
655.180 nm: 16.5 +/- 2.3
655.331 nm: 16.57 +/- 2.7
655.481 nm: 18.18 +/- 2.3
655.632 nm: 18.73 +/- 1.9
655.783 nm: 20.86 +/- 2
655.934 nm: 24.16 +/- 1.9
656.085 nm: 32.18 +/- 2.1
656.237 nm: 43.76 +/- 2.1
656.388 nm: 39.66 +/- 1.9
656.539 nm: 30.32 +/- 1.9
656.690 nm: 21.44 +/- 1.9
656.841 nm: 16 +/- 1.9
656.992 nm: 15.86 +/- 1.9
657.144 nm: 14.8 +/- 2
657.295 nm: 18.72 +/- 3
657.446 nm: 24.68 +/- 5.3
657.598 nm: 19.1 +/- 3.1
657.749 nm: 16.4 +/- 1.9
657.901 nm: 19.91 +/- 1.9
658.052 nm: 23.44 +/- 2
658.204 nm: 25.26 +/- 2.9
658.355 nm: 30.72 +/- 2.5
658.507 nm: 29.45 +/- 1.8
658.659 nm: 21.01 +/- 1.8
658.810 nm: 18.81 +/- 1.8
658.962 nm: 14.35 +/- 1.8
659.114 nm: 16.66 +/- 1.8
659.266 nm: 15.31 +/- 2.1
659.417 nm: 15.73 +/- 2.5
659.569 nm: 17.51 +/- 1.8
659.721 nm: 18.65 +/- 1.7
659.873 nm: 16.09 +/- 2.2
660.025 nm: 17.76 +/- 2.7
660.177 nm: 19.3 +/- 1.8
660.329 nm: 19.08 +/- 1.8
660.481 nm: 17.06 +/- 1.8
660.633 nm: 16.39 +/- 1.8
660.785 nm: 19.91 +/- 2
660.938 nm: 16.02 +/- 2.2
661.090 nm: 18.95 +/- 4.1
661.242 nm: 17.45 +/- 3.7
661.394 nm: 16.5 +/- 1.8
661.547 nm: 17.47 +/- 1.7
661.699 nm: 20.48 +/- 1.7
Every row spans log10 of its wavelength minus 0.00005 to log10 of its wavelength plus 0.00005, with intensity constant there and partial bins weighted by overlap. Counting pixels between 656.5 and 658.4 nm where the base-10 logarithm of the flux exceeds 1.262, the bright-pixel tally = 9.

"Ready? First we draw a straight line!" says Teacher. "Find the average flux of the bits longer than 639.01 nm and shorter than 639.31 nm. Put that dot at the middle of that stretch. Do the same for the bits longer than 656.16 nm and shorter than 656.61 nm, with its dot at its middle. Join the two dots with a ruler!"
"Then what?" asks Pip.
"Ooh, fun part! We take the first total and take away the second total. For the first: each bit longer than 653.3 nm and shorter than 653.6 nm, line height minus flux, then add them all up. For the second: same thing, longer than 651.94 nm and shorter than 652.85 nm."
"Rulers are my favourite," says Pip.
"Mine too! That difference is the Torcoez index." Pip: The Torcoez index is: -62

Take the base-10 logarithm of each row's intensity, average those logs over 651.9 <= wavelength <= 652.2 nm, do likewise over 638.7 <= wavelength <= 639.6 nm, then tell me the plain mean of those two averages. 1.27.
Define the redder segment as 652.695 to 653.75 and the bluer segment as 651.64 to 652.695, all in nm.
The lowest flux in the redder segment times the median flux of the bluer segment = 284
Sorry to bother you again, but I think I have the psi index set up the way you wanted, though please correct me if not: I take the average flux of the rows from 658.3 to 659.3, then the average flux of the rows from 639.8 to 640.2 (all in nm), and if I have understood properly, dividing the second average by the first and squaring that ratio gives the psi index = 0.79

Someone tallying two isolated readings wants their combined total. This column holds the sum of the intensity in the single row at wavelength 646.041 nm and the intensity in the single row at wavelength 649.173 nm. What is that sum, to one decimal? 42.5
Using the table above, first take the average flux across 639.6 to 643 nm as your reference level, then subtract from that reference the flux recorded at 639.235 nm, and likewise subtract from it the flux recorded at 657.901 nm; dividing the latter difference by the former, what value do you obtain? -4.9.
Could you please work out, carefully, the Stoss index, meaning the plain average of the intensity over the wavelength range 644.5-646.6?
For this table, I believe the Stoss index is 19.3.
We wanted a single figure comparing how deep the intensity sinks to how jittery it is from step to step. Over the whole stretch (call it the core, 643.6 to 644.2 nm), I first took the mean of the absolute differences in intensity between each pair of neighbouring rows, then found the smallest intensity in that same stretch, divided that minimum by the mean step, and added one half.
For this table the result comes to 11.7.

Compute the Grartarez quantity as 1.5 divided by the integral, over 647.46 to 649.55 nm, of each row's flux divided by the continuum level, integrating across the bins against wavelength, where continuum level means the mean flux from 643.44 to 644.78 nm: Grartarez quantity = 0.642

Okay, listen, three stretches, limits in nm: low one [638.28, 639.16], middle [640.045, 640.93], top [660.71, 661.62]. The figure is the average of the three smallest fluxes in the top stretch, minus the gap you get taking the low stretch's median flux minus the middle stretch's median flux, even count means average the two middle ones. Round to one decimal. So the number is 16.1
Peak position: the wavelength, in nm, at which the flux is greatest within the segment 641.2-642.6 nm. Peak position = 641.742 nm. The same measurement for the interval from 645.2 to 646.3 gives 645.447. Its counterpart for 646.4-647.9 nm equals 647.531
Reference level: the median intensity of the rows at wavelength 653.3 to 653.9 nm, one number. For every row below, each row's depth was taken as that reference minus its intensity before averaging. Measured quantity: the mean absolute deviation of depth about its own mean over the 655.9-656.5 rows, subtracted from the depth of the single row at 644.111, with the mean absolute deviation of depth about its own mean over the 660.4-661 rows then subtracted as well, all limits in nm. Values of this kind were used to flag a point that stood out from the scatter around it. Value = -8.4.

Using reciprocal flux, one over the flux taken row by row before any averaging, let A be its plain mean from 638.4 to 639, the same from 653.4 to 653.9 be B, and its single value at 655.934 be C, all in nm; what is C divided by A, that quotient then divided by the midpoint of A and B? 13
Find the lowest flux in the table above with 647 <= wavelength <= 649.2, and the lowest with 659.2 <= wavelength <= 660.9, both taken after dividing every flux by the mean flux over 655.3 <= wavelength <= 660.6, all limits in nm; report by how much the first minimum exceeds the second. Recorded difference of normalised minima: -0.17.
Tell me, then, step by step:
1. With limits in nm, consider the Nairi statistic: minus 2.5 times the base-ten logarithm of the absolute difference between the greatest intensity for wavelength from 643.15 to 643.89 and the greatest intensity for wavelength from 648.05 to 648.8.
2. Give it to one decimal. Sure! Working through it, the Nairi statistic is -1.6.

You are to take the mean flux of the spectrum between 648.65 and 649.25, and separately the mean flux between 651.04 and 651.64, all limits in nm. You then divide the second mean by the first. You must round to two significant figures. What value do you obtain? 0.96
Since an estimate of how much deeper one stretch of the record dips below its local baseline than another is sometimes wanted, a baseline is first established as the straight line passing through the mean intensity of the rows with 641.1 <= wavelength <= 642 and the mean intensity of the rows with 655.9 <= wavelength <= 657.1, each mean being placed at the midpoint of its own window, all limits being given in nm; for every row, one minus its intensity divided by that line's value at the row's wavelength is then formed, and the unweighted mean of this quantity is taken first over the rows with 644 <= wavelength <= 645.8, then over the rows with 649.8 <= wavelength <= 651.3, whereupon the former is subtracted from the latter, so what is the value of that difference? 0.23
